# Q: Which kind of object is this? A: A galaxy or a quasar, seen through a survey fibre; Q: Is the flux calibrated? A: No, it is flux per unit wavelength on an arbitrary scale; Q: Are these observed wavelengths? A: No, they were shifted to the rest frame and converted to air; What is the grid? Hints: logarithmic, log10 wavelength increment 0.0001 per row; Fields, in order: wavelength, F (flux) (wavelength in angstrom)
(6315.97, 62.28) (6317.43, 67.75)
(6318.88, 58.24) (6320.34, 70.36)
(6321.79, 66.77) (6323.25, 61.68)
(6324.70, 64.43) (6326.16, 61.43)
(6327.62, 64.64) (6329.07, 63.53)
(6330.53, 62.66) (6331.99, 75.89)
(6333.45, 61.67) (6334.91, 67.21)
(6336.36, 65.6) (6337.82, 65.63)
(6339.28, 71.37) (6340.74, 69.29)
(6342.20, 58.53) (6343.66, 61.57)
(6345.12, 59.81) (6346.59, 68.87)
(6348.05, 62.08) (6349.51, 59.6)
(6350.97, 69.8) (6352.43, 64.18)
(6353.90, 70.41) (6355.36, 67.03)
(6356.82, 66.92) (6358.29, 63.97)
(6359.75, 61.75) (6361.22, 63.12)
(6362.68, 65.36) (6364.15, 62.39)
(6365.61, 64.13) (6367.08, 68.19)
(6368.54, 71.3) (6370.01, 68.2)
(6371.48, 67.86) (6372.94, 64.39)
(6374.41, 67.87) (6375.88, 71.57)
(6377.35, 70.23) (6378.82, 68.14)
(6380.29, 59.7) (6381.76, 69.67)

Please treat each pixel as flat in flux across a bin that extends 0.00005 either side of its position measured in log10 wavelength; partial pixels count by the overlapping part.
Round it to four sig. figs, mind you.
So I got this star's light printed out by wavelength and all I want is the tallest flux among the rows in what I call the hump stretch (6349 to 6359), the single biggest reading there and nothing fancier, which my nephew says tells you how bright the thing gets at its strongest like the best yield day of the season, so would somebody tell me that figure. 70.41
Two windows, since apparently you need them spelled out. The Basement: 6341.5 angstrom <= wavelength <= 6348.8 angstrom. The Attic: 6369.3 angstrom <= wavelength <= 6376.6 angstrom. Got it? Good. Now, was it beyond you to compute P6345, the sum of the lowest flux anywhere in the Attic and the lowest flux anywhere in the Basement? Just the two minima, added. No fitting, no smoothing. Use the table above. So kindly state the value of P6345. 122.9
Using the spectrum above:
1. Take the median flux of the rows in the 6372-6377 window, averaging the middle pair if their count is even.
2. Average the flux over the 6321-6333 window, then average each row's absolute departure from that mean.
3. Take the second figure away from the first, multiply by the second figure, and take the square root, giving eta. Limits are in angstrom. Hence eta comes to 14.2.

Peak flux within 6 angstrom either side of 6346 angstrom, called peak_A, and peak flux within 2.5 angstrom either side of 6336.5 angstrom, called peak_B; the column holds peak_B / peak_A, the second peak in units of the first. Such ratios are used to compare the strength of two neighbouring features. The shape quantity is 0.96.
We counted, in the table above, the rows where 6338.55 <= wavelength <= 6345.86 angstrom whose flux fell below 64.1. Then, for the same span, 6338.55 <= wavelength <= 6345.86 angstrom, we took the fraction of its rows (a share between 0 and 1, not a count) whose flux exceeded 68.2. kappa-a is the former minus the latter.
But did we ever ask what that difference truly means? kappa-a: 2.6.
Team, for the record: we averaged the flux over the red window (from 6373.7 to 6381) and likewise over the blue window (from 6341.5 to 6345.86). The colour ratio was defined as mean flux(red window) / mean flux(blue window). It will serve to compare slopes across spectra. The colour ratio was 1.13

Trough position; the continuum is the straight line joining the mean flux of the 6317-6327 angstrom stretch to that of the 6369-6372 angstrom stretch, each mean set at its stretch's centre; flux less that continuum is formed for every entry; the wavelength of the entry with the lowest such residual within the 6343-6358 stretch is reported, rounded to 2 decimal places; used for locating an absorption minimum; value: 6349.51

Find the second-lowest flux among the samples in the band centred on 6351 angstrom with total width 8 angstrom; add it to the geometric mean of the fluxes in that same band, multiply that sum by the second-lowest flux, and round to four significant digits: 7894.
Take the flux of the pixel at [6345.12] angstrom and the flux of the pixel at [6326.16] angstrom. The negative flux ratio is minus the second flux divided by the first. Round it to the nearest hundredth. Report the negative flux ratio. -1.03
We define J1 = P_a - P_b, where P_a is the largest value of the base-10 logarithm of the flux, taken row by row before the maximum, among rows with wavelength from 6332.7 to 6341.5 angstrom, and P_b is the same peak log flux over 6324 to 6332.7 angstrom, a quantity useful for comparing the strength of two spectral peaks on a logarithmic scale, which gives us -0.027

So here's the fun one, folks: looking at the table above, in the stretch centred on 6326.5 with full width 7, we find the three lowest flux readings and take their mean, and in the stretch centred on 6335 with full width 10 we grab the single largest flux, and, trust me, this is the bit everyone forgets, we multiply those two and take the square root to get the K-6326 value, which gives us 68.7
